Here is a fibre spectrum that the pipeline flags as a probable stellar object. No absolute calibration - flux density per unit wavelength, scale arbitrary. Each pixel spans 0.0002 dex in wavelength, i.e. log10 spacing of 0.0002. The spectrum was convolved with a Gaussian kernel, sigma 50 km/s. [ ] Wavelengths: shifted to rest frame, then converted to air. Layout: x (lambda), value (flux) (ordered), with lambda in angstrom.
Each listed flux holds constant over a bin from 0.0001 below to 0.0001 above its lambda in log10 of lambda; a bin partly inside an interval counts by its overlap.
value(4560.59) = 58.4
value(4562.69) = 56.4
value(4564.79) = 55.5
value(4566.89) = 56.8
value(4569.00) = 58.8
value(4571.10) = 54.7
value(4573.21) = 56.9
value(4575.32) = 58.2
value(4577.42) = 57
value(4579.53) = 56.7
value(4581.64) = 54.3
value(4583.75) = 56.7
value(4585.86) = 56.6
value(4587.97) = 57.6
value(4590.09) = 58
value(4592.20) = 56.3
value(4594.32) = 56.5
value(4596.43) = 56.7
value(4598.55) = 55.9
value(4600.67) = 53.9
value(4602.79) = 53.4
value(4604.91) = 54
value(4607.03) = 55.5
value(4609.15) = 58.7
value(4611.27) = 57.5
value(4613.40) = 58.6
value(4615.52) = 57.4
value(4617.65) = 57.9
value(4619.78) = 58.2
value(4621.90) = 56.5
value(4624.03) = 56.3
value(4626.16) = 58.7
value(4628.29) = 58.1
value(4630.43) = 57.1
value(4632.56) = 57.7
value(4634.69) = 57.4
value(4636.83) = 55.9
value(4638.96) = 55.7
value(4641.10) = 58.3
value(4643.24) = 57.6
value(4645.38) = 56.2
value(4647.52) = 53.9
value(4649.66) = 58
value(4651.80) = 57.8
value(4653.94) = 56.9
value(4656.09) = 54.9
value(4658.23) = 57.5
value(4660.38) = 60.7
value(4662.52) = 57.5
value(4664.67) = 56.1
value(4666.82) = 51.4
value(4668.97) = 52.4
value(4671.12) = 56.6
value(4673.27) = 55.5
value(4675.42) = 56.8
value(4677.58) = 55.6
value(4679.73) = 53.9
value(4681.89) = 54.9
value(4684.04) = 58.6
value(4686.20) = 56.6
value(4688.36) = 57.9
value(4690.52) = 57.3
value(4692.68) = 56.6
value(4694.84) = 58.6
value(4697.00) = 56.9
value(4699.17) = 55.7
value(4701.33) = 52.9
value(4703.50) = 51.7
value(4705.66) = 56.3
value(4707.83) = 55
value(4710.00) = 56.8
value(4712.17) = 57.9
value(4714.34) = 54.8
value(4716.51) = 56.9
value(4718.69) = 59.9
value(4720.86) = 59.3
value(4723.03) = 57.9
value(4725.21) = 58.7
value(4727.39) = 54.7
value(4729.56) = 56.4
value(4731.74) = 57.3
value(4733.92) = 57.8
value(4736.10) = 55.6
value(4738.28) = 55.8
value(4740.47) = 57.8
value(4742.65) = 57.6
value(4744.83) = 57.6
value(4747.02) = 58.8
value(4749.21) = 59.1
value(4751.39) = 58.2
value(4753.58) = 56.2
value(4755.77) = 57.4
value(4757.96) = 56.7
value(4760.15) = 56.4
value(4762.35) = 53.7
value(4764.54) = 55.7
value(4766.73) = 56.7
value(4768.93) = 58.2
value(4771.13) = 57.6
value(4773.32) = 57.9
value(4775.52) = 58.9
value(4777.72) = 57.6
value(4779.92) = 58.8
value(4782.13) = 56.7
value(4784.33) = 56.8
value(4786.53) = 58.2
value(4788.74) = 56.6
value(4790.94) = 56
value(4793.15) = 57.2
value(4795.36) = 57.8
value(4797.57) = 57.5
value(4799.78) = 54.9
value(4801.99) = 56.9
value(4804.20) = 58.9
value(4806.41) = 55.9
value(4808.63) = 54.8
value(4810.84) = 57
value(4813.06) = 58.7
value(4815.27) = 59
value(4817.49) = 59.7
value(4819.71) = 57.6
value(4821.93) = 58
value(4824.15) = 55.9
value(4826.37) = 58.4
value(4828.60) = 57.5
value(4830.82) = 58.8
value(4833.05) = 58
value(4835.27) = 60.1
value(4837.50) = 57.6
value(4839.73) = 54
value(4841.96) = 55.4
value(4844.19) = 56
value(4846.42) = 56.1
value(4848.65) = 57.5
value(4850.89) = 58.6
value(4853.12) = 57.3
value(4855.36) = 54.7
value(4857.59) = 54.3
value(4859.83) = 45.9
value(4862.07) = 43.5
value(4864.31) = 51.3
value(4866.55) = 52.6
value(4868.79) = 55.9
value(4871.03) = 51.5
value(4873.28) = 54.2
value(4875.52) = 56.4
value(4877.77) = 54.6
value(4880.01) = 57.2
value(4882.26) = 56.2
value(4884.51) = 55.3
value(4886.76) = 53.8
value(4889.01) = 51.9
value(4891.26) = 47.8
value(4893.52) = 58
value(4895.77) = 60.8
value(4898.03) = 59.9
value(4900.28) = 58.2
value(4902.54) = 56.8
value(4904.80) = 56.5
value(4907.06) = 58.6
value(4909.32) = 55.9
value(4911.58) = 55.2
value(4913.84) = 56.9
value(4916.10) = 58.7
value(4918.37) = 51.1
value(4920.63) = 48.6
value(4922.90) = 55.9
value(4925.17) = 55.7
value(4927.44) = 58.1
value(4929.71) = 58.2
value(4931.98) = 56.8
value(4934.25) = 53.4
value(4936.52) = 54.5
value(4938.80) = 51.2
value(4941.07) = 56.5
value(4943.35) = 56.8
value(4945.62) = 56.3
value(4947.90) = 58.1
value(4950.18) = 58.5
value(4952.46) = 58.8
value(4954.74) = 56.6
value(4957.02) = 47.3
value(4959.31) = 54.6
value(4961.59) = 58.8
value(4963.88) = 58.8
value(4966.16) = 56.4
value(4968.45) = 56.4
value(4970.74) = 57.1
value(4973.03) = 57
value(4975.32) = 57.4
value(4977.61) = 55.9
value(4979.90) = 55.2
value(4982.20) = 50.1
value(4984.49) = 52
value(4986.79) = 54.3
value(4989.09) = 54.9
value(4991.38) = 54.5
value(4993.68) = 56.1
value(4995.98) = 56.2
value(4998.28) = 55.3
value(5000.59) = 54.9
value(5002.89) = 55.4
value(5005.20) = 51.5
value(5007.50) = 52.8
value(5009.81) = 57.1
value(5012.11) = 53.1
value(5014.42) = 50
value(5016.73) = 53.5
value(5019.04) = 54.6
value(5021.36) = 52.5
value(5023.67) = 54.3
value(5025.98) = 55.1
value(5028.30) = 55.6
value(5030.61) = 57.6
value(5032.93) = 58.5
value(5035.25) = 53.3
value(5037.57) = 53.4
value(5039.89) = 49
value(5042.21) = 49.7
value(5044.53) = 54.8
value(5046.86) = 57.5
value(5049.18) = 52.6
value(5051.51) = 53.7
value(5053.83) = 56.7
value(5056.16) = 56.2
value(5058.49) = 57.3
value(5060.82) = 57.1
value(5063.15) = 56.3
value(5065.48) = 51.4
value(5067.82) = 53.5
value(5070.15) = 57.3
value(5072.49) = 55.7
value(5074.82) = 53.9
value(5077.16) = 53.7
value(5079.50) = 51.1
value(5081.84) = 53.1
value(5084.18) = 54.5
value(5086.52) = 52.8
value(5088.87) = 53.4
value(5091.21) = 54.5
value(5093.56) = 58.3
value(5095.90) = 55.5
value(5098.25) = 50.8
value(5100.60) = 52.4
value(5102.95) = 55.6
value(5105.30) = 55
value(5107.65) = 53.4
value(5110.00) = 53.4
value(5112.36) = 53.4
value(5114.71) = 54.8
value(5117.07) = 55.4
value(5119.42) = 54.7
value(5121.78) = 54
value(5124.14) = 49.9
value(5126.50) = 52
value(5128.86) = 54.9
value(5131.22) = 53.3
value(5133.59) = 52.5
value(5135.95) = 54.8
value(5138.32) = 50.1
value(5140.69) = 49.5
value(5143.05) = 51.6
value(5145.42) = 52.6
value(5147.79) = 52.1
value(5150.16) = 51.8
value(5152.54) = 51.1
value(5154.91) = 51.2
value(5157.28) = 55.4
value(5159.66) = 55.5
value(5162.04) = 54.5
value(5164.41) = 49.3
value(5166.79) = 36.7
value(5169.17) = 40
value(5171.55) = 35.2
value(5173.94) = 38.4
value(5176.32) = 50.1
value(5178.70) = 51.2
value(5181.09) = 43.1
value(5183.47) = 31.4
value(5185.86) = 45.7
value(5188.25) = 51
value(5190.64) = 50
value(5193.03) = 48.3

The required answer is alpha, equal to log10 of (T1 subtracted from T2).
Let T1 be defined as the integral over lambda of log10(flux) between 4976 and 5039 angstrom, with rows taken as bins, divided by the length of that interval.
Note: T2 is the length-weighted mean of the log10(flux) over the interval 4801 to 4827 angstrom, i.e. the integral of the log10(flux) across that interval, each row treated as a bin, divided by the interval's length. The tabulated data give -1.6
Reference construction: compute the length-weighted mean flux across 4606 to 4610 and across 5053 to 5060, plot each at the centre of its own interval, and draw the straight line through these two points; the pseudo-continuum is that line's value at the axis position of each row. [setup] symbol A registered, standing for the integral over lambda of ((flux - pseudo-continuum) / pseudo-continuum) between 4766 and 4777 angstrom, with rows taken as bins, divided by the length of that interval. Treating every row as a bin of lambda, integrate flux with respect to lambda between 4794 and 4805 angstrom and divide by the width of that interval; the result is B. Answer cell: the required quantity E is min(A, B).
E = 0.017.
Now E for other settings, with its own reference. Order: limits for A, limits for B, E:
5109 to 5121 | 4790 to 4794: -0.041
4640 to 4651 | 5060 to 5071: -0.004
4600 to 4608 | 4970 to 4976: -0.050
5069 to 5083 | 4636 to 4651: -0.046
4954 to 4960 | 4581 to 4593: -0.077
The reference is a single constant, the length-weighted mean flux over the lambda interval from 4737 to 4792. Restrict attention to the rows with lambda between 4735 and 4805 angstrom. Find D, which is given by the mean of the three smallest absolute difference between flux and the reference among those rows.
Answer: 0.154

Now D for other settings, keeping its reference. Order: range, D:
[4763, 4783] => 0.421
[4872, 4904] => 0.412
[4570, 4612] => 0.279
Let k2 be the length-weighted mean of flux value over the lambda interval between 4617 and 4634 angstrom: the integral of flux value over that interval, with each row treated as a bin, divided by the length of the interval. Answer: 57.6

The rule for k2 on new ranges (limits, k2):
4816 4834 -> 58.0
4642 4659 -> 56.6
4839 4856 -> 56.3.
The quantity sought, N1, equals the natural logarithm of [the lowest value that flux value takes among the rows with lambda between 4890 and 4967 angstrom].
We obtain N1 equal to 3.86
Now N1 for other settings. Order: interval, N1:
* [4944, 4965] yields 3.86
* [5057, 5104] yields 3.93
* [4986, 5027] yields 3.91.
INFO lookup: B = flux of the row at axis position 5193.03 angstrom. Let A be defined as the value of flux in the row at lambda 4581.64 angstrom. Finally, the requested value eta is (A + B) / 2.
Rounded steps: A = 54.3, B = 48.3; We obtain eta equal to 51.3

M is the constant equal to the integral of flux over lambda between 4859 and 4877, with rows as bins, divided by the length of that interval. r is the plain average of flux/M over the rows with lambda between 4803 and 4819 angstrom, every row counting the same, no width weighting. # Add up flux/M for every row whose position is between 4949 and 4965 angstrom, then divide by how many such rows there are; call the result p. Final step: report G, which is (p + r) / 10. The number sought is 0.221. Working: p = 1.09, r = 1.12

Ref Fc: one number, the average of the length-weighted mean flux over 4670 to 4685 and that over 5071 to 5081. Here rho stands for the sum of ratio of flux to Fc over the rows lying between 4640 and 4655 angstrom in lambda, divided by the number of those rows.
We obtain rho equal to 1.04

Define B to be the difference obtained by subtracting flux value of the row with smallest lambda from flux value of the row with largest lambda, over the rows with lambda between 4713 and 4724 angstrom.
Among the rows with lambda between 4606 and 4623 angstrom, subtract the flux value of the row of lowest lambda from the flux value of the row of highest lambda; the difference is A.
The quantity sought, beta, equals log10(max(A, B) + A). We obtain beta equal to 0.61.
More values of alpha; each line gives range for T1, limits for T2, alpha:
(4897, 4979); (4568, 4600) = -2.3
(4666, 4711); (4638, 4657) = -2.2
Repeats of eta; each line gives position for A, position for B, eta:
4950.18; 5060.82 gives 57.8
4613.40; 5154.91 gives 54.9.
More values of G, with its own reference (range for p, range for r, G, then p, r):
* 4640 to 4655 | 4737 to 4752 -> 0.223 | 1.10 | 1.12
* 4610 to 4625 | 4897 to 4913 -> 0.223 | 1.11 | 1.11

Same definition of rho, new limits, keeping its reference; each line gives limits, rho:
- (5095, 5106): 0.98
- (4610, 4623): 1.05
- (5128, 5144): 0.96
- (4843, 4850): 1.03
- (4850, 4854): 1.06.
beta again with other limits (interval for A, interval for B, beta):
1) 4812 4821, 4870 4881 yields 0.66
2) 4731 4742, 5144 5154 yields 0.00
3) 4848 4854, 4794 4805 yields -0.05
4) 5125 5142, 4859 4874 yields 0.76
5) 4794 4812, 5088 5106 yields -0.10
